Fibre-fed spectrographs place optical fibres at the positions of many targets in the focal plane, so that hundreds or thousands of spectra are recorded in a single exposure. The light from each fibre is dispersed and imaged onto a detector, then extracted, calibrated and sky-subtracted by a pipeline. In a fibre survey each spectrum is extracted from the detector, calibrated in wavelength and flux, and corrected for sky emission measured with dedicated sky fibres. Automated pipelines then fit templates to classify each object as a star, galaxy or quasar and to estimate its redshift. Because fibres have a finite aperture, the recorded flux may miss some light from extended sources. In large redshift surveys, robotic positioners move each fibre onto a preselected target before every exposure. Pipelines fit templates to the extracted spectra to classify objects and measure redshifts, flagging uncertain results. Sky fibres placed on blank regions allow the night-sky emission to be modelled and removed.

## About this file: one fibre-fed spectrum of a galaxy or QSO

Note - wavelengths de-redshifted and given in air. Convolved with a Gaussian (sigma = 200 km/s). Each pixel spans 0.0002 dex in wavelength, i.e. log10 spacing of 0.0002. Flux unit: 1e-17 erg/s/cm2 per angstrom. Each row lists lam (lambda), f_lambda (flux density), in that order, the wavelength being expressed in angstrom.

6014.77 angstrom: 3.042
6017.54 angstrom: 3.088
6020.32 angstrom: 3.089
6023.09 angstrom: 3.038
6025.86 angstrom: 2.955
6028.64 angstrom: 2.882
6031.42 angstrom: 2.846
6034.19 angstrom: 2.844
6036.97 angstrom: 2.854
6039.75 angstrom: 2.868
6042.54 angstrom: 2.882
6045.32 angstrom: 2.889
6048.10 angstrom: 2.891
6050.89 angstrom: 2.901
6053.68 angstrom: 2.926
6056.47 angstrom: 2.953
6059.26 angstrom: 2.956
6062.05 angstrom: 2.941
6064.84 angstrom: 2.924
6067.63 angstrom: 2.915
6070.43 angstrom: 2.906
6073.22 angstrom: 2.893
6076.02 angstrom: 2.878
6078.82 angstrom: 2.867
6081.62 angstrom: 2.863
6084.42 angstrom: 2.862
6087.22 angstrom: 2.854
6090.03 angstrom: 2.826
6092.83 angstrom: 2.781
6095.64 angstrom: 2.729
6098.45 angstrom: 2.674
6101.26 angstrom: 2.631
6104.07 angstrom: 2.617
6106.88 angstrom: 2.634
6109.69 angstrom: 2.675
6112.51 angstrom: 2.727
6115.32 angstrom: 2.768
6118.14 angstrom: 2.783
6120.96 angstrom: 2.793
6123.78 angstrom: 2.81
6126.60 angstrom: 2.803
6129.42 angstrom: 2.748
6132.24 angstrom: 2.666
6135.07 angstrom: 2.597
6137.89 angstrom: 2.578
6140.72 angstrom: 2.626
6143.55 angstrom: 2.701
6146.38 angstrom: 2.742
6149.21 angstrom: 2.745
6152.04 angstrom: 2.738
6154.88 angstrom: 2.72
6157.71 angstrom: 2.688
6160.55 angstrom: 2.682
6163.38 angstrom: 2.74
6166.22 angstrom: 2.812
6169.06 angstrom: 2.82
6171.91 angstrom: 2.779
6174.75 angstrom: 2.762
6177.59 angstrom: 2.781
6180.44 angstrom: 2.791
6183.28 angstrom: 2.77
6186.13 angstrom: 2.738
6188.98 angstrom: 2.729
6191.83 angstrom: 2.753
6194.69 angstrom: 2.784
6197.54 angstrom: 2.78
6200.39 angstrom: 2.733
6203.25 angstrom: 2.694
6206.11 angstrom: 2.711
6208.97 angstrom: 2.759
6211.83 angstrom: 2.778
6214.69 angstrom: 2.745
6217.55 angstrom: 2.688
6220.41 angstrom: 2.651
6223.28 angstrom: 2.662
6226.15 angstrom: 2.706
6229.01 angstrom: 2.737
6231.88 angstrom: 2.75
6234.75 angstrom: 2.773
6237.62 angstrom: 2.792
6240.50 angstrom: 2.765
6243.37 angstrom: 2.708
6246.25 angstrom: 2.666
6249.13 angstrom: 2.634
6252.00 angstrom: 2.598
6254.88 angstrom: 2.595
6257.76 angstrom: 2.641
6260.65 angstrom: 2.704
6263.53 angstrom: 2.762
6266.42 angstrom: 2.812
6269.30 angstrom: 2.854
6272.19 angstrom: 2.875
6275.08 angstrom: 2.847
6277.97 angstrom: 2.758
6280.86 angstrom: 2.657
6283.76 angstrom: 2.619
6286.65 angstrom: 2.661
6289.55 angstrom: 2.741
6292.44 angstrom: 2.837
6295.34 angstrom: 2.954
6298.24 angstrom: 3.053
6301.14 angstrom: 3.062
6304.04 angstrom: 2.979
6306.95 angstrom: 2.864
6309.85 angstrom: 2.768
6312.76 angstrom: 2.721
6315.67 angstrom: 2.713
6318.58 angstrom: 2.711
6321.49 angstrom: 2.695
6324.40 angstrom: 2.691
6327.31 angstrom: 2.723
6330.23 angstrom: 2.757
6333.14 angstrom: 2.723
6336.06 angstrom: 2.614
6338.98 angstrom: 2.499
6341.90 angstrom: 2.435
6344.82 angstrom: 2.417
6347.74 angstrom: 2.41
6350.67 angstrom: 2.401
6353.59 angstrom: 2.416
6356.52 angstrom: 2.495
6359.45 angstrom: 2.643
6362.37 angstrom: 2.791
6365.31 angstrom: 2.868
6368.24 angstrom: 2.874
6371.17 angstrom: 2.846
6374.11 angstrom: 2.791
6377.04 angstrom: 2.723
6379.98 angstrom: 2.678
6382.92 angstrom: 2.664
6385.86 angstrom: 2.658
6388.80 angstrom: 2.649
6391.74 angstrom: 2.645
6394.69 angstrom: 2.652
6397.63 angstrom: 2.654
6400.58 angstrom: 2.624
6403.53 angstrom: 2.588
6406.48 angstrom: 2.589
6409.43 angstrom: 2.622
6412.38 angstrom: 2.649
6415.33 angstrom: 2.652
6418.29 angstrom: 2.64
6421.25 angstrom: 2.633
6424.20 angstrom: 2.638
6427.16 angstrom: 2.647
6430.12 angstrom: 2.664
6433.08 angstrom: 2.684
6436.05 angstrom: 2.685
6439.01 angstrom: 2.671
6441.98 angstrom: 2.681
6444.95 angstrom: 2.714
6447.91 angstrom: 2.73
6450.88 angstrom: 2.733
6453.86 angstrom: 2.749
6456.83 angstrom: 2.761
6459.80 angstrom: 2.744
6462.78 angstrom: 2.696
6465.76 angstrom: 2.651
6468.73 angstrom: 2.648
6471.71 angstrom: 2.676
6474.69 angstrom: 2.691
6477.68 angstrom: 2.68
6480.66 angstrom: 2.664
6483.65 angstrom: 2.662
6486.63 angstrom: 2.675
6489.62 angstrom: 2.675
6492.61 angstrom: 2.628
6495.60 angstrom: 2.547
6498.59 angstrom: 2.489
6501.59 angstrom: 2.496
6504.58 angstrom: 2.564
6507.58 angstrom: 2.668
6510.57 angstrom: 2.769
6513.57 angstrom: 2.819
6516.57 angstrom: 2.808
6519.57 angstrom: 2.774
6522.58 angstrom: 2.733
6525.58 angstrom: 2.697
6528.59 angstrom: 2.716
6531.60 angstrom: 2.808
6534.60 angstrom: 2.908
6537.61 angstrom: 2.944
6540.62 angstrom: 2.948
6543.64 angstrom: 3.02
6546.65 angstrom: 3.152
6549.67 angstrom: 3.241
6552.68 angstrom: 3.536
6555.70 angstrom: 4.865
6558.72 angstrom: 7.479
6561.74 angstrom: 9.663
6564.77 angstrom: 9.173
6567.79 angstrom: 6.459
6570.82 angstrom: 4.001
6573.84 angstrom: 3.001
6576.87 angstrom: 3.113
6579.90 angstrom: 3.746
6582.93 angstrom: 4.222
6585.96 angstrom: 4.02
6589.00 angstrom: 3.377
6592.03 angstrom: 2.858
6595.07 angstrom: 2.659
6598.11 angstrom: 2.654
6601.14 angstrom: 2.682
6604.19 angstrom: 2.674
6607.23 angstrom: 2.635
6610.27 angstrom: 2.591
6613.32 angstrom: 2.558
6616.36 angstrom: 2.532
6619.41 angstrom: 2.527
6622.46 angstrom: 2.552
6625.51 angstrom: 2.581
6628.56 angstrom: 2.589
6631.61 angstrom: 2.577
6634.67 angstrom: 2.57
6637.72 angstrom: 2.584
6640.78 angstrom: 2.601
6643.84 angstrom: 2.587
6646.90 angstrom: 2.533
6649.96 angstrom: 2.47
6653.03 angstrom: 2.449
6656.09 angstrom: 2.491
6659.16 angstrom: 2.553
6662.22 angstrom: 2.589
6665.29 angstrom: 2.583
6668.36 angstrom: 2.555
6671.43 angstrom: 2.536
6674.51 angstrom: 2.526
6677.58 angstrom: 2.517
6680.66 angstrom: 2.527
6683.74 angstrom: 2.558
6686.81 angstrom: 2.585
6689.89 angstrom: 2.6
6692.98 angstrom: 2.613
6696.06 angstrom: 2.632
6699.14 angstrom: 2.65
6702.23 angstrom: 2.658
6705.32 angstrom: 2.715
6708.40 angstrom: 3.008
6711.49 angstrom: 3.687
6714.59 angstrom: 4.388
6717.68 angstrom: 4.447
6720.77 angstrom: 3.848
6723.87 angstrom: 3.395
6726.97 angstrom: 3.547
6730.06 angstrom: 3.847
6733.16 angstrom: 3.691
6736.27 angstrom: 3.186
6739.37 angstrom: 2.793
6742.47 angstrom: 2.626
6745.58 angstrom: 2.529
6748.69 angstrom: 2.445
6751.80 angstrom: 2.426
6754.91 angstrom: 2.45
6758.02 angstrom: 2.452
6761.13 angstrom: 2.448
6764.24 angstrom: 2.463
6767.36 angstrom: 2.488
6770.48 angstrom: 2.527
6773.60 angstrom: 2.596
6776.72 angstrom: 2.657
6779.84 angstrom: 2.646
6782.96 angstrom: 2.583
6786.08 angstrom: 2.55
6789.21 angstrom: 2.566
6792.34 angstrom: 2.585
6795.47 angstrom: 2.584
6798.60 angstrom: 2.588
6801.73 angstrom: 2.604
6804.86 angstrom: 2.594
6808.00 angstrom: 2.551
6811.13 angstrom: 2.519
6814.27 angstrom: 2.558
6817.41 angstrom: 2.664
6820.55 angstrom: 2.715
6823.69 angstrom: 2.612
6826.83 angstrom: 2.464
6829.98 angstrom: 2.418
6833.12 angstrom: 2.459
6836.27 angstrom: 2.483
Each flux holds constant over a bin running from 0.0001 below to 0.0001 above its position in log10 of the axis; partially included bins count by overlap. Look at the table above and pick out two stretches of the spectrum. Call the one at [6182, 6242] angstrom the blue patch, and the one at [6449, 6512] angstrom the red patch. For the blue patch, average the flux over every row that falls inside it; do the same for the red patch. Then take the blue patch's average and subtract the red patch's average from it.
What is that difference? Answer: 0.08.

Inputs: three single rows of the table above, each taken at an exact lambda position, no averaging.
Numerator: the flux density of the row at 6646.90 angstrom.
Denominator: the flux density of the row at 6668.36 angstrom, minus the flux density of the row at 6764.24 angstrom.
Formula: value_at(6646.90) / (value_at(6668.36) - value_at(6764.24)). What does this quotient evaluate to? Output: 28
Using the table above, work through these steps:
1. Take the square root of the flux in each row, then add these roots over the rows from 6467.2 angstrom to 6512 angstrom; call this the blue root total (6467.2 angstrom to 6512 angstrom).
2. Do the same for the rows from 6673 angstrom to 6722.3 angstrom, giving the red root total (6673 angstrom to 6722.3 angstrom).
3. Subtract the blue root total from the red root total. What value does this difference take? 3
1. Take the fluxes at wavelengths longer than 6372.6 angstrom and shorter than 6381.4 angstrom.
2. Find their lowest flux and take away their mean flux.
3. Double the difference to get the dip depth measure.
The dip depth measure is -0.11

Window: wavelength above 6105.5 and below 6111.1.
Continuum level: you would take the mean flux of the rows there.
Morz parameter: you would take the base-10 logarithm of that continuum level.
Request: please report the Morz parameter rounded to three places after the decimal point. 0.424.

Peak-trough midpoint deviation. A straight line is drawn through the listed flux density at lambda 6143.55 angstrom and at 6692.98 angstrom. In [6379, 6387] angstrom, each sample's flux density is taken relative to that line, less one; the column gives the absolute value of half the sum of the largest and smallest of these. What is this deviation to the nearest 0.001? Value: 0.002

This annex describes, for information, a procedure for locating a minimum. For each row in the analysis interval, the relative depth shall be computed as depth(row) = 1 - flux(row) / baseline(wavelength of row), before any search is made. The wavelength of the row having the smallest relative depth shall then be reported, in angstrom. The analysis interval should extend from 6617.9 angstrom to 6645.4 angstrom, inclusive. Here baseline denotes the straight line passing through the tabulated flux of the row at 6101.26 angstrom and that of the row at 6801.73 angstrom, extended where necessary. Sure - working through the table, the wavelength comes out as 6640.78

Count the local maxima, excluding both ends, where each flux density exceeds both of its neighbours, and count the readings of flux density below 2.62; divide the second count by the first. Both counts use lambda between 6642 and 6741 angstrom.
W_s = 5.7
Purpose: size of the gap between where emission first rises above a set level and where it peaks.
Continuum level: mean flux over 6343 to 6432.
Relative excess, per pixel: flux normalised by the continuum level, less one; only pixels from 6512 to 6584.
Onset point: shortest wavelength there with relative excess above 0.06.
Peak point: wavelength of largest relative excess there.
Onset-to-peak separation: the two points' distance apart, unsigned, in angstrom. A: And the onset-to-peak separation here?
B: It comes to 48.2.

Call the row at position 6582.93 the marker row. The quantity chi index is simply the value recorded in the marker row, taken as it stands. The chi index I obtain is 4.222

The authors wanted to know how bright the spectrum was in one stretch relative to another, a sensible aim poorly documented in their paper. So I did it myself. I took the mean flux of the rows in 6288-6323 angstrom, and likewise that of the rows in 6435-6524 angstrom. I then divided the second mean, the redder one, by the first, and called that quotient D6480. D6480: 0.94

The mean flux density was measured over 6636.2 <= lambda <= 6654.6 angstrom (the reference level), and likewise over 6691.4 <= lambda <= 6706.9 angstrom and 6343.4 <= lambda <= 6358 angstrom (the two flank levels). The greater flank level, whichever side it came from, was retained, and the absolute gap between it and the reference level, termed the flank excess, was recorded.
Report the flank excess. 0.12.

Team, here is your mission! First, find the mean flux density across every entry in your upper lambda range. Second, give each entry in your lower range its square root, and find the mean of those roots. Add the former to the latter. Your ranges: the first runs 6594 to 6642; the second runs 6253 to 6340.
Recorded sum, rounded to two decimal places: 4.26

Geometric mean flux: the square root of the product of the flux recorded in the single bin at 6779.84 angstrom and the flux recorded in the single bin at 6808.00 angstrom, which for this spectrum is 2.60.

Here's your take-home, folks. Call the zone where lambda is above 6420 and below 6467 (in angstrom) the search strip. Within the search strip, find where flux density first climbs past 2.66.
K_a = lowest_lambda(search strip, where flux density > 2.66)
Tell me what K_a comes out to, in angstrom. 6430.12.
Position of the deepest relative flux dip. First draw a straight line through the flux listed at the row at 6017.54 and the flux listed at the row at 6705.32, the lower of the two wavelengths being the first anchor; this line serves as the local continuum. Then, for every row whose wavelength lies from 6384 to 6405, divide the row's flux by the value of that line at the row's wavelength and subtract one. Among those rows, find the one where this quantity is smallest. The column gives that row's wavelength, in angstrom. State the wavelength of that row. 6403.53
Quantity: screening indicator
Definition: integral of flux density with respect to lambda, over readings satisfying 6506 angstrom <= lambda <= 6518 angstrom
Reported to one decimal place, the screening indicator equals 33.2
